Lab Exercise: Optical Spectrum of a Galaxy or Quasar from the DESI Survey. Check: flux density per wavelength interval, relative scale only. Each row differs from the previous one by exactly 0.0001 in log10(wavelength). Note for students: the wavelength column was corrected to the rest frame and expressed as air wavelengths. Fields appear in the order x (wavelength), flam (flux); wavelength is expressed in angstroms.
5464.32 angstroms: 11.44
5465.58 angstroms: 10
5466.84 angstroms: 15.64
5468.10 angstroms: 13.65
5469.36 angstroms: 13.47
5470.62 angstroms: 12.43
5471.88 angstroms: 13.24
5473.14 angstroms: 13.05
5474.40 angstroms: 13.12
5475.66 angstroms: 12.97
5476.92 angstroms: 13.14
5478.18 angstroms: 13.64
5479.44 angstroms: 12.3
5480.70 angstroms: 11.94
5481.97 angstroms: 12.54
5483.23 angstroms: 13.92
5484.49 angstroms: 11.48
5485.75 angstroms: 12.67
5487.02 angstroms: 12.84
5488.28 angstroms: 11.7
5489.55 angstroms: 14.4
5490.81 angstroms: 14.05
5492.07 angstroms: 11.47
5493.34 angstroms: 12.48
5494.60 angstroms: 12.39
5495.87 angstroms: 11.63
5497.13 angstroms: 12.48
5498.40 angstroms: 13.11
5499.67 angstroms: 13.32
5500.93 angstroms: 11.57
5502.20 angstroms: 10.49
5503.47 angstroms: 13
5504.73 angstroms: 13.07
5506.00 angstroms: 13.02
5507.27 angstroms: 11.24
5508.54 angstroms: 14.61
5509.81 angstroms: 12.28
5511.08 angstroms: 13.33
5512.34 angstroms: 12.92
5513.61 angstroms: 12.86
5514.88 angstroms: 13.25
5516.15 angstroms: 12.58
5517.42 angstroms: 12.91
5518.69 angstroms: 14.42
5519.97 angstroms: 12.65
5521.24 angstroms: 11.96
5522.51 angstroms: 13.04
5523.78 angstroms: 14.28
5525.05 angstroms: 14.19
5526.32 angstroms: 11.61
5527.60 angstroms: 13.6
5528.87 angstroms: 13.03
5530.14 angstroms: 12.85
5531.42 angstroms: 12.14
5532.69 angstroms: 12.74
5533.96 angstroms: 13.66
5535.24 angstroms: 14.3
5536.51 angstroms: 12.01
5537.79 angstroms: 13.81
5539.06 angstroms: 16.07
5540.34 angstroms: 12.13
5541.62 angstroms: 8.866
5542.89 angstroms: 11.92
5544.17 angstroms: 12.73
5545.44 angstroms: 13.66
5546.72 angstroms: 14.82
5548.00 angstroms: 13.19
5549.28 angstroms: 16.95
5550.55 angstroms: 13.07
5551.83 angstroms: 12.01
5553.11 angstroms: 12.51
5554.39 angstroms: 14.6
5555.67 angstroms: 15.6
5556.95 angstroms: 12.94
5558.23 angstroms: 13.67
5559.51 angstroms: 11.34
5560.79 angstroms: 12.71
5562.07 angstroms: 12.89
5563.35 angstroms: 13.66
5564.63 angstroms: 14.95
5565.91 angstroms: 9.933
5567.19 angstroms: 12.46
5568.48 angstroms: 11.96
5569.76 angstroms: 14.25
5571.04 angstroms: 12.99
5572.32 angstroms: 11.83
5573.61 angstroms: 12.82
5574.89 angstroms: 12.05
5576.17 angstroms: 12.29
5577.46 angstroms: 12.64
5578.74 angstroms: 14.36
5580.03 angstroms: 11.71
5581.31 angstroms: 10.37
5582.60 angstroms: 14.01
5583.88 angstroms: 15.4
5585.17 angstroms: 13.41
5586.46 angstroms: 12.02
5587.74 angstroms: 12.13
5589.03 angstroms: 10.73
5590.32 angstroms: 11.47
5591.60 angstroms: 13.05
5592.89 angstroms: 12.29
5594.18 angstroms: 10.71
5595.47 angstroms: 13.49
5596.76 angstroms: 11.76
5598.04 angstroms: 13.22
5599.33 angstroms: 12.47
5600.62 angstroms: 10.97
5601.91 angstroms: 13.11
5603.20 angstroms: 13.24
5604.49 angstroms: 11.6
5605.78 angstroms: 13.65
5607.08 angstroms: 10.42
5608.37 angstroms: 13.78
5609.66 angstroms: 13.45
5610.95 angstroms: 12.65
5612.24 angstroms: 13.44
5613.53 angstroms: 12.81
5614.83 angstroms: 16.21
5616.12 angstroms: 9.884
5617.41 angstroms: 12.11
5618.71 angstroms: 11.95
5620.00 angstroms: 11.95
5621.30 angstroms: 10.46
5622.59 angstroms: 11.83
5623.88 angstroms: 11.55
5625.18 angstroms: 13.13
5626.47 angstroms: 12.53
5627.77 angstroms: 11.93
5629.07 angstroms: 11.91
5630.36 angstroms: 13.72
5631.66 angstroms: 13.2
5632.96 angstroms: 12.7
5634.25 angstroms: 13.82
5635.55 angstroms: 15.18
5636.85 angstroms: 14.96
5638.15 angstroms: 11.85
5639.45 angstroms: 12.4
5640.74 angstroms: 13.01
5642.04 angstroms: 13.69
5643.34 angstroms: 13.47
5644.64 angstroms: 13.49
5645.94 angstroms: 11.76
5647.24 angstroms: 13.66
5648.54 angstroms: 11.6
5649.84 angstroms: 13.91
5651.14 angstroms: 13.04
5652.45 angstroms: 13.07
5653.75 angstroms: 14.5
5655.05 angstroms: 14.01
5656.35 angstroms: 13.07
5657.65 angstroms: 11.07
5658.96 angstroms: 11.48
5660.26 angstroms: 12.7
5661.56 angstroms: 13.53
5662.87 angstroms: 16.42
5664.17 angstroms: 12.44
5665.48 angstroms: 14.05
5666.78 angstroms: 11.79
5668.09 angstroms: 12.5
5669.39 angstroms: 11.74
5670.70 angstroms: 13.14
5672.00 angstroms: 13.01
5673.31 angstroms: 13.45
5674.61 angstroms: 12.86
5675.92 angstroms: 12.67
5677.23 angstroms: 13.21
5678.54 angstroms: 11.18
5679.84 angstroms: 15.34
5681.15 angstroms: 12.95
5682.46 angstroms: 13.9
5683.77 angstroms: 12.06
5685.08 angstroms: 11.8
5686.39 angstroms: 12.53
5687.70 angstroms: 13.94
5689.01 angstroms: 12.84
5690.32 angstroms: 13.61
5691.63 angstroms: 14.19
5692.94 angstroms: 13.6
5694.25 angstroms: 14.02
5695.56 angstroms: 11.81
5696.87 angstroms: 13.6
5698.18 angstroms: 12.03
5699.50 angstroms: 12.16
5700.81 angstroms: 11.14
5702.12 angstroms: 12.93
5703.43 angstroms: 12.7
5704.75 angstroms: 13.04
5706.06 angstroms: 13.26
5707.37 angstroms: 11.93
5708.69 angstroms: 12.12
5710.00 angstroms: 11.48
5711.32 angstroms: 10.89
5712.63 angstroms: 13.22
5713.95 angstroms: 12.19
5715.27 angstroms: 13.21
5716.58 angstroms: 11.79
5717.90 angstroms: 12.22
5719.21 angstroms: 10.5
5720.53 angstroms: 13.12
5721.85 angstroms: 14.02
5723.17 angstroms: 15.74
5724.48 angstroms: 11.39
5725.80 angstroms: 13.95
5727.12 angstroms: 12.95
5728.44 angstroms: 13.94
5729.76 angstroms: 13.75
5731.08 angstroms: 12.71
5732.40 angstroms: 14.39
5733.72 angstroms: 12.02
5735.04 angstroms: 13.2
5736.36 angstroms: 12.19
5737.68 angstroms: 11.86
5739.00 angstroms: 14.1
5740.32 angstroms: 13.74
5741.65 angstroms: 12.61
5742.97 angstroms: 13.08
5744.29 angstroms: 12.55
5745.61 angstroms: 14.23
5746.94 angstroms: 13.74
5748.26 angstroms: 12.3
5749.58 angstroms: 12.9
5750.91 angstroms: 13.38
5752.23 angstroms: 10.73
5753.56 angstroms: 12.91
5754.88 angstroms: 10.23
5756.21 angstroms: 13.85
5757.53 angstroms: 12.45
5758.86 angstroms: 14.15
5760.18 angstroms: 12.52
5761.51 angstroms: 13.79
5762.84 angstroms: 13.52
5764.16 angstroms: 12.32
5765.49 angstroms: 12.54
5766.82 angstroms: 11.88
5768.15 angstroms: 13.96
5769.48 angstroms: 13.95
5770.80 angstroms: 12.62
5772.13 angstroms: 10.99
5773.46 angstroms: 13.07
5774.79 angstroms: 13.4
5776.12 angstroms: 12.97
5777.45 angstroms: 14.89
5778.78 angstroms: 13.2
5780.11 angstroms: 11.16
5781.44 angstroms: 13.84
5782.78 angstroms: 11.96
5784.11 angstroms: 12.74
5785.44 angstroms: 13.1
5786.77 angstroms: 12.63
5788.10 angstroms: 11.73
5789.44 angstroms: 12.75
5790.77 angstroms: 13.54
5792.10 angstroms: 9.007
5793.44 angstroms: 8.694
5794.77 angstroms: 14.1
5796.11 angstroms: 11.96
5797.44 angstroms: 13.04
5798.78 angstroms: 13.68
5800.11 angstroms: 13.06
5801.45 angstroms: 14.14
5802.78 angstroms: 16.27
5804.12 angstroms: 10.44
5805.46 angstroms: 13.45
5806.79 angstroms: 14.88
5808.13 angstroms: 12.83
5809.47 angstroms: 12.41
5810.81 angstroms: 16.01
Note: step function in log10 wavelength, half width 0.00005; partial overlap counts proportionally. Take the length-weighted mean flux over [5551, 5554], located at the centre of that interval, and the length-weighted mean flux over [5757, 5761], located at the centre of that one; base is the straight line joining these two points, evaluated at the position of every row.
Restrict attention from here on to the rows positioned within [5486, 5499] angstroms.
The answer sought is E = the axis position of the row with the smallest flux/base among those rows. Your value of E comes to 5492.07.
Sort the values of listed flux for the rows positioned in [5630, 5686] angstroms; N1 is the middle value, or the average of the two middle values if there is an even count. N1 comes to 13.1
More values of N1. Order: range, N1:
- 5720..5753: 13.1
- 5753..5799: 12.9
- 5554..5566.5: 13.3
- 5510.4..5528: 13.0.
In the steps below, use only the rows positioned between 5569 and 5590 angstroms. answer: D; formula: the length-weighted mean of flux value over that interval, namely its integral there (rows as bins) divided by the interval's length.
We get 12.7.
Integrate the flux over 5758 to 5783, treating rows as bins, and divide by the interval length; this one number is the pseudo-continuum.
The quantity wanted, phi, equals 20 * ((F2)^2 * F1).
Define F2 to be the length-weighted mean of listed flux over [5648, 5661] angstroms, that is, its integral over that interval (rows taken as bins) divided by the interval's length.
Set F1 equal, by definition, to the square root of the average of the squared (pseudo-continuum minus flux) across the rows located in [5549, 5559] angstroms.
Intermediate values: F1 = 1.83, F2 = 12.9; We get 6038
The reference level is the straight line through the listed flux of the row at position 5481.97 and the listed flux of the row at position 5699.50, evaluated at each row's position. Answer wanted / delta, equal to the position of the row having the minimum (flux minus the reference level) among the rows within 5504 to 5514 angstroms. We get 5507.27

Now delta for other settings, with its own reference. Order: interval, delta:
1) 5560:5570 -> 5565.91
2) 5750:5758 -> 5754.88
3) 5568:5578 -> 5572.32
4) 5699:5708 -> 5700.81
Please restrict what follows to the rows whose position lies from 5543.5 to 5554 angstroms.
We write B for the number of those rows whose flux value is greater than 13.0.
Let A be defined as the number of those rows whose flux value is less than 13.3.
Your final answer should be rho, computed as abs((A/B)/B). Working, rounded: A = 5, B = 5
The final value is 0.2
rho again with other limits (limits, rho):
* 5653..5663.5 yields 0.2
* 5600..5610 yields 0.2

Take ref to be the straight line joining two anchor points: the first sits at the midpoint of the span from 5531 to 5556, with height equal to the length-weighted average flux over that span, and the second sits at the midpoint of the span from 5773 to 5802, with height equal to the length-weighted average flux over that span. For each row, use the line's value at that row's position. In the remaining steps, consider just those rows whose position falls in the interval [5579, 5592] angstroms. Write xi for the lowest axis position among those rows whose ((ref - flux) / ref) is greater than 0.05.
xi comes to 5580.03 angstroms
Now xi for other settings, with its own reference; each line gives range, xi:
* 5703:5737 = 5707.37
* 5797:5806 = 5804.12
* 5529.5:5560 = 5531.42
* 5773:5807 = 5780.11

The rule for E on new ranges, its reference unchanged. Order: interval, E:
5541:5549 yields 5541.62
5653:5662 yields 5657.65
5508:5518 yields 5509.81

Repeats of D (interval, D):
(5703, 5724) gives 12.6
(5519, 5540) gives 13.2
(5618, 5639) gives 12.7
